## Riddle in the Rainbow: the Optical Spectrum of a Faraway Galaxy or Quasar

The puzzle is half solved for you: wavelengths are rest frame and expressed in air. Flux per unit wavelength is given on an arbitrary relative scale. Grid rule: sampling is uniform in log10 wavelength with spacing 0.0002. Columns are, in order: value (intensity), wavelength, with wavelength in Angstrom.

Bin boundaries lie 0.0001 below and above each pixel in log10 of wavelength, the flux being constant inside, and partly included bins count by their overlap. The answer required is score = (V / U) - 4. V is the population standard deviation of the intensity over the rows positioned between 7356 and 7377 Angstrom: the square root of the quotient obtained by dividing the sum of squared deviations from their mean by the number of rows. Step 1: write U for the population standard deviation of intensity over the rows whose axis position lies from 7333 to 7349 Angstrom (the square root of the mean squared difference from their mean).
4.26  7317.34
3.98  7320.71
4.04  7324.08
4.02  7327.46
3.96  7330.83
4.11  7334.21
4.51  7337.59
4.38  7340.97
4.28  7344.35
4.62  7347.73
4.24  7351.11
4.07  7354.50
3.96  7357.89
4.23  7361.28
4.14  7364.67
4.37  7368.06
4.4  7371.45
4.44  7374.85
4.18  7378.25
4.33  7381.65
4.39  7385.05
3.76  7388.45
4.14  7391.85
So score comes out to -3.1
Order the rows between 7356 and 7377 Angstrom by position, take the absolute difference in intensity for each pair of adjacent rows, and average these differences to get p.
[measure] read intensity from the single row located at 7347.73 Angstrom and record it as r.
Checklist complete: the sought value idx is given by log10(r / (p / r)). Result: 2.21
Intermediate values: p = 0.132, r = 4.62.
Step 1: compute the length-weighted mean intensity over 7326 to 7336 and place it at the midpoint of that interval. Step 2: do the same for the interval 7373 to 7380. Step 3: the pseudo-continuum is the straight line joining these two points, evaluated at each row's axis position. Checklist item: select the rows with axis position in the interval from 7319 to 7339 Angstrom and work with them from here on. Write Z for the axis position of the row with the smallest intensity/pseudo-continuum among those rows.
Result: 7330.83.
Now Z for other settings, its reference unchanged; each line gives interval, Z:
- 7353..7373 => 7357.89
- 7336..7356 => 7354.50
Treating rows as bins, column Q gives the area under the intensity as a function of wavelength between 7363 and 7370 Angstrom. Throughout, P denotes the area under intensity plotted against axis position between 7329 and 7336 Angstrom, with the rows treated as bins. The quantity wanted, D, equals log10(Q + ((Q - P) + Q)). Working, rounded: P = 28.3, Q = 29.9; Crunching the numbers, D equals 1.79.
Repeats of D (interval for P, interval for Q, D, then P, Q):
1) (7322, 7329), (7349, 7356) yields 1.78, 28.2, 29.3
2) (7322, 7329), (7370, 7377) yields 1.81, 28.2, 30.8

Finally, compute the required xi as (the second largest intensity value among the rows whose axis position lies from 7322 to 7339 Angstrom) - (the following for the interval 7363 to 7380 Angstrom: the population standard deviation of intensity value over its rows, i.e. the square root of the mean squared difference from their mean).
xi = 4.0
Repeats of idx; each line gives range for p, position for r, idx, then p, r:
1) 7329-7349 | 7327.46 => 1.86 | 0.224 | 4.02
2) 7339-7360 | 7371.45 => 1.94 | 0.220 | 4.4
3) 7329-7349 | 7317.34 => 1.91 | 0.224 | 4.26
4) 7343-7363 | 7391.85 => 1.83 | 0.254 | 4.14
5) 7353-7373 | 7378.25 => 2.08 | 0.146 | 4.18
